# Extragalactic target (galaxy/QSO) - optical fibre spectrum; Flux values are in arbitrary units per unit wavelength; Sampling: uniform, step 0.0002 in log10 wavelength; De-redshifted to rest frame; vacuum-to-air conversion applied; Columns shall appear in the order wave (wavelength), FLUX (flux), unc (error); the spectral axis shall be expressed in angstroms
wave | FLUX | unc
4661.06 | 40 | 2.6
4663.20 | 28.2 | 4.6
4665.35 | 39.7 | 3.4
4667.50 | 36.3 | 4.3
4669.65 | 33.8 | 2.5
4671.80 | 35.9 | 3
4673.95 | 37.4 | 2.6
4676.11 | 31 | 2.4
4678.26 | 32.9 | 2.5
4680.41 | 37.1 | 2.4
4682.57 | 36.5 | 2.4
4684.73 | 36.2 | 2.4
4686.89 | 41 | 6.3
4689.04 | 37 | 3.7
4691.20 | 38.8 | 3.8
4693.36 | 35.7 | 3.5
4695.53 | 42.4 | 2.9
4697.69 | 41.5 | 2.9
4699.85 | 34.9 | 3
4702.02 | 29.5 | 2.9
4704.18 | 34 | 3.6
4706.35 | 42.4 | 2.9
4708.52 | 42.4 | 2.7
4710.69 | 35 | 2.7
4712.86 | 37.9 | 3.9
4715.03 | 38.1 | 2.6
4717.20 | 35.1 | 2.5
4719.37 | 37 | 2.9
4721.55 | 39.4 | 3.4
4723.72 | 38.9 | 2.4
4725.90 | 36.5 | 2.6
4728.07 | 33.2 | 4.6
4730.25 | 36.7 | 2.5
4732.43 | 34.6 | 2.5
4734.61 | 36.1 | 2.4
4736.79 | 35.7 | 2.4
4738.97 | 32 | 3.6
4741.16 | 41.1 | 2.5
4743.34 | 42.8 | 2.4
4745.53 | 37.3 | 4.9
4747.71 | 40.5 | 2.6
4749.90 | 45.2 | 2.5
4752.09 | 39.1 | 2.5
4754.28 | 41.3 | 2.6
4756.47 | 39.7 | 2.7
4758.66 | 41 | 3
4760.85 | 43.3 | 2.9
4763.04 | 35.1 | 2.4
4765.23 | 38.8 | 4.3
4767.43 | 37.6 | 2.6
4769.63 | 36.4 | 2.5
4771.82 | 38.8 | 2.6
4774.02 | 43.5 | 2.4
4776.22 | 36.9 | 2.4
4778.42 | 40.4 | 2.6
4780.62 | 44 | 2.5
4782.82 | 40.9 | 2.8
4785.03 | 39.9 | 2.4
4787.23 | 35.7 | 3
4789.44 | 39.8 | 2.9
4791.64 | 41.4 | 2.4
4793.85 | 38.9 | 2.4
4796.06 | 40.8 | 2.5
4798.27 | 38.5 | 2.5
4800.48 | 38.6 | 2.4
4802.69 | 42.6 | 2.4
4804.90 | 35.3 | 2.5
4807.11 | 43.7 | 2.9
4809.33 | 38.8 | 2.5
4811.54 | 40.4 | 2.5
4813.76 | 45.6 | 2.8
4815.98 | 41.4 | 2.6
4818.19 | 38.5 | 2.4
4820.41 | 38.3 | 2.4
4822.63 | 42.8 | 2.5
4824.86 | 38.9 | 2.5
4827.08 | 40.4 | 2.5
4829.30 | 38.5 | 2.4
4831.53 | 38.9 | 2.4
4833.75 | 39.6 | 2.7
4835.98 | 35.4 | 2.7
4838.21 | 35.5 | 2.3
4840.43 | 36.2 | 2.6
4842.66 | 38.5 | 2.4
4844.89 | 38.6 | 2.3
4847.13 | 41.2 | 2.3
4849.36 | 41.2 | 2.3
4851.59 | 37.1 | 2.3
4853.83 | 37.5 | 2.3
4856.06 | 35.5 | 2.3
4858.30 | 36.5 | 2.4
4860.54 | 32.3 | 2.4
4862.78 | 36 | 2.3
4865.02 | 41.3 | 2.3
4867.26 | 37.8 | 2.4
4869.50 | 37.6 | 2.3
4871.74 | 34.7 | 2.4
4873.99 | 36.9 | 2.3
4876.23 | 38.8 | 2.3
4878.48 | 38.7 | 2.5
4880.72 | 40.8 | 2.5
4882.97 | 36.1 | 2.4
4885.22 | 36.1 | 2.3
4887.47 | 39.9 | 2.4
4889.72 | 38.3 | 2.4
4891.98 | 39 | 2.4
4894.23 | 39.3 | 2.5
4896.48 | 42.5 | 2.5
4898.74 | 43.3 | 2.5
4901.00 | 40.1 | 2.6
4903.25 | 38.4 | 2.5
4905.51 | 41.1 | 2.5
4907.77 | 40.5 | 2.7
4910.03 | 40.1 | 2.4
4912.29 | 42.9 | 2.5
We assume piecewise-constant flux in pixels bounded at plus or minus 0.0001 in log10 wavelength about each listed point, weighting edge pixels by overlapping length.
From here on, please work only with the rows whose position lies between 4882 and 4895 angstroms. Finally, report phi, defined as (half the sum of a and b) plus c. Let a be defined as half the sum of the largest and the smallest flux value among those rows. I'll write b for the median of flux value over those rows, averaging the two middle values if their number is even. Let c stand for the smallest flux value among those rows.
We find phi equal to 74.4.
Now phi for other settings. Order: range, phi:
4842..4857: 73.9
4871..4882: 72.9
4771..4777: 76.4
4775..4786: 77.3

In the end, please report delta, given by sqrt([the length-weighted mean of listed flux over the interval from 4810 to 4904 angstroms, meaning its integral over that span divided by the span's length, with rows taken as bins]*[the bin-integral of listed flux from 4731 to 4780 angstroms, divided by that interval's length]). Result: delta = 38.8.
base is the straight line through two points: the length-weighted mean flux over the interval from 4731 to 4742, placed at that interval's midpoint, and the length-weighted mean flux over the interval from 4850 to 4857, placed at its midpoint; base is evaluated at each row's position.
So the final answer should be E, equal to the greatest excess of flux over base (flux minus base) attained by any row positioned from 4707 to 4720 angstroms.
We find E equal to 6.9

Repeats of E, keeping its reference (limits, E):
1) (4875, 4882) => 3.4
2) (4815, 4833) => 6.1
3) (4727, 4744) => 6.9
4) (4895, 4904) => 5.7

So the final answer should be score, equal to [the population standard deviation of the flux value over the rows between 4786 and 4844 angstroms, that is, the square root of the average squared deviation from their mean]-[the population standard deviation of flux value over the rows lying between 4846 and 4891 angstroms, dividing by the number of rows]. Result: 0.2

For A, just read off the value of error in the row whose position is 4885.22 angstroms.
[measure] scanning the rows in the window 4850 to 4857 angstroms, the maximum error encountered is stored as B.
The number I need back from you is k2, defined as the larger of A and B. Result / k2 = 2.3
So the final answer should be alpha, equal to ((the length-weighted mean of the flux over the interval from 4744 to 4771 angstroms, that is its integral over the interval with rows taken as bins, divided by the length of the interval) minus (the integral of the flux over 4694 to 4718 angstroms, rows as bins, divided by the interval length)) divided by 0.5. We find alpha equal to 4.2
